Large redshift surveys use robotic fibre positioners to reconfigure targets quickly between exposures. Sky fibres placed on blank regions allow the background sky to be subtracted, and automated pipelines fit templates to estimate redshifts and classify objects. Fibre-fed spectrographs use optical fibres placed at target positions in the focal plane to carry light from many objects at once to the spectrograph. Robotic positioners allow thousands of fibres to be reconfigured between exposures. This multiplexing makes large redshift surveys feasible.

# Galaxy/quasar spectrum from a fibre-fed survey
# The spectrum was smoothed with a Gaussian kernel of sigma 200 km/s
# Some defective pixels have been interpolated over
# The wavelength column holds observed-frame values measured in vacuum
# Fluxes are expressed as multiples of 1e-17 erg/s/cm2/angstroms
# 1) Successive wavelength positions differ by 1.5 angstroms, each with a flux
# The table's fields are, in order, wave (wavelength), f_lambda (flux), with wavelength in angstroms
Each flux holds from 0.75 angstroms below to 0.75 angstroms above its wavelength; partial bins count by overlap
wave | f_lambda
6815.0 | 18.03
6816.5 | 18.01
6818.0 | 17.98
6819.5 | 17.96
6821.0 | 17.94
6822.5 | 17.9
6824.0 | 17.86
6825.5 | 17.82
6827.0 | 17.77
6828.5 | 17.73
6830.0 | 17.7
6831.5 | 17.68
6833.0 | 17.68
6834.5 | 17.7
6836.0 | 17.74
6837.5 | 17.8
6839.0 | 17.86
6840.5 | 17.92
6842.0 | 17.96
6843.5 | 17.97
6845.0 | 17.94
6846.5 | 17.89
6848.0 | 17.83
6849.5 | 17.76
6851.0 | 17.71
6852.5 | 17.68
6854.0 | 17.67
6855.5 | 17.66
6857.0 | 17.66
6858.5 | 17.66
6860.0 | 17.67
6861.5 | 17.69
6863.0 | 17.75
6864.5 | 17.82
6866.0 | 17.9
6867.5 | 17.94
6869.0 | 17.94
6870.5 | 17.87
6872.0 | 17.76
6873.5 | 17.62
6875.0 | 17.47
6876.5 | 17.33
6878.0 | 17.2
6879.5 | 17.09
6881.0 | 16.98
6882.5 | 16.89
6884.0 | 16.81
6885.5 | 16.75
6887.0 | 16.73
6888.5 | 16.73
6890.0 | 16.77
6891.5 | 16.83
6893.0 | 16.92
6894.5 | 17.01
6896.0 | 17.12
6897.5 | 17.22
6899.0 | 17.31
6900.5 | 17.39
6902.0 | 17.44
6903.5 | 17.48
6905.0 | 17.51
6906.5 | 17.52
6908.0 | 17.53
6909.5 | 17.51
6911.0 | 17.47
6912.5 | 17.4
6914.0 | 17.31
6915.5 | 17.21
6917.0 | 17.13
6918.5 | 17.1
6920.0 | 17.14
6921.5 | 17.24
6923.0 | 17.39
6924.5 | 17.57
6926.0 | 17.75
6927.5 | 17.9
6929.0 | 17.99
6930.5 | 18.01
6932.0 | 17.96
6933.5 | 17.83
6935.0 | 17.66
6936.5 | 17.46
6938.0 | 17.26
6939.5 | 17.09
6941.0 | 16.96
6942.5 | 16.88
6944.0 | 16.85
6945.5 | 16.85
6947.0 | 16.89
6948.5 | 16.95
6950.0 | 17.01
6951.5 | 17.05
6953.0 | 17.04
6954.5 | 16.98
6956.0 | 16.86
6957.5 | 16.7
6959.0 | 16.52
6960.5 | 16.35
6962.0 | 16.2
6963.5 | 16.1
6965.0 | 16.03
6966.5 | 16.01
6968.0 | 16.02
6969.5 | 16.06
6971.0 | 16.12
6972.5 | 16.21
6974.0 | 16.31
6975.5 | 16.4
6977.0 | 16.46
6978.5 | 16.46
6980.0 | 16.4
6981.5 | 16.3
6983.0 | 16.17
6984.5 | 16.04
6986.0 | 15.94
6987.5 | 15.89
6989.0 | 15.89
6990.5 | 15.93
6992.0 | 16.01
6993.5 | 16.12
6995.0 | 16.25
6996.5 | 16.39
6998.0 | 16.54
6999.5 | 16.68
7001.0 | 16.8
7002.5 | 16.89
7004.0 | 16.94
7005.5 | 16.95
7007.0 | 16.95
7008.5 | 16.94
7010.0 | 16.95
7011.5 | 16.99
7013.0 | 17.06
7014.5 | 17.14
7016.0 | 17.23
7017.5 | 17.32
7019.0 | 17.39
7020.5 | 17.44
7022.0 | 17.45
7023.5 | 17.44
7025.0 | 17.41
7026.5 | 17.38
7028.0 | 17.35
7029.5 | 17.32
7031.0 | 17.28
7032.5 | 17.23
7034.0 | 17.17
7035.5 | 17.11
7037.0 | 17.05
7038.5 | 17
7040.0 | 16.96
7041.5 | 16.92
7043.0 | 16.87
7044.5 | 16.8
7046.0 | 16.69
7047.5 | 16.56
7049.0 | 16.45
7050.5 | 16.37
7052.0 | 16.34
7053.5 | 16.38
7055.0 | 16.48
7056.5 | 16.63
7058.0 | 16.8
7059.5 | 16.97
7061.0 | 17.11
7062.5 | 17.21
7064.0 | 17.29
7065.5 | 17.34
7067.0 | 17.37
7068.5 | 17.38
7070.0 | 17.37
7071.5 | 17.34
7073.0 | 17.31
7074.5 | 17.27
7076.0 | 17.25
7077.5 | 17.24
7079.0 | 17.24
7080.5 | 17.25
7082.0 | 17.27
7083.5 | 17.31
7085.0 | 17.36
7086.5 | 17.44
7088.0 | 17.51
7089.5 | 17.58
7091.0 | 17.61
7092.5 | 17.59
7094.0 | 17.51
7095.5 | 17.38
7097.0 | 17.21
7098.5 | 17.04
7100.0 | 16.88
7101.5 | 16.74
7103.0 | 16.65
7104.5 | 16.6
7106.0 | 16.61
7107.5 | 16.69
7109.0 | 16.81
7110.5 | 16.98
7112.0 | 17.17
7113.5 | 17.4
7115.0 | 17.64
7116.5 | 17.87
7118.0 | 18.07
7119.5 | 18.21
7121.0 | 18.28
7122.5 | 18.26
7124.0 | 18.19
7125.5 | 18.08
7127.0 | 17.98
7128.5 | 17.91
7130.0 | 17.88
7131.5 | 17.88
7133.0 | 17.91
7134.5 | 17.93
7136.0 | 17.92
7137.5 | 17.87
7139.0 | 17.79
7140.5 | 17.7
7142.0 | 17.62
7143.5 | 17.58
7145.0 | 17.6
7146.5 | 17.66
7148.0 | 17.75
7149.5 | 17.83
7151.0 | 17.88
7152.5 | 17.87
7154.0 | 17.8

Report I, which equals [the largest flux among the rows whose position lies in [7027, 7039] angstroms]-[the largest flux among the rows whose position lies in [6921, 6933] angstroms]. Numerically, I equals -0.66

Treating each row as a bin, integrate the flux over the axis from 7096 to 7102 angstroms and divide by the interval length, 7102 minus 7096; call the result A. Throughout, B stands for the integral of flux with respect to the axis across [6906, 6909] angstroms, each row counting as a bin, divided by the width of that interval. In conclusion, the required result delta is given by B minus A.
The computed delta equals 0.5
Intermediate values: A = 17.0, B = 17.5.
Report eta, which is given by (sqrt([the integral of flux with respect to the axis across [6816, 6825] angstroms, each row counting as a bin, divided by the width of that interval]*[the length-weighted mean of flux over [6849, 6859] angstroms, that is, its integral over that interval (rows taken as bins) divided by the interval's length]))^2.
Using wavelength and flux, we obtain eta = 317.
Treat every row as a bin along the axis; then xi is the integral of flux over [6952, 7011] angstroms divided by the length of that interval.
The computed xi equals 16.4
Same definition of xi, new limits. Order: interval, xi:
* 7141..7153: 17.7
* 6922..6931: 17.7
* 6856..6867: 17.7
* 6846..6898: 17.4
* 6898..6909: 17.5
